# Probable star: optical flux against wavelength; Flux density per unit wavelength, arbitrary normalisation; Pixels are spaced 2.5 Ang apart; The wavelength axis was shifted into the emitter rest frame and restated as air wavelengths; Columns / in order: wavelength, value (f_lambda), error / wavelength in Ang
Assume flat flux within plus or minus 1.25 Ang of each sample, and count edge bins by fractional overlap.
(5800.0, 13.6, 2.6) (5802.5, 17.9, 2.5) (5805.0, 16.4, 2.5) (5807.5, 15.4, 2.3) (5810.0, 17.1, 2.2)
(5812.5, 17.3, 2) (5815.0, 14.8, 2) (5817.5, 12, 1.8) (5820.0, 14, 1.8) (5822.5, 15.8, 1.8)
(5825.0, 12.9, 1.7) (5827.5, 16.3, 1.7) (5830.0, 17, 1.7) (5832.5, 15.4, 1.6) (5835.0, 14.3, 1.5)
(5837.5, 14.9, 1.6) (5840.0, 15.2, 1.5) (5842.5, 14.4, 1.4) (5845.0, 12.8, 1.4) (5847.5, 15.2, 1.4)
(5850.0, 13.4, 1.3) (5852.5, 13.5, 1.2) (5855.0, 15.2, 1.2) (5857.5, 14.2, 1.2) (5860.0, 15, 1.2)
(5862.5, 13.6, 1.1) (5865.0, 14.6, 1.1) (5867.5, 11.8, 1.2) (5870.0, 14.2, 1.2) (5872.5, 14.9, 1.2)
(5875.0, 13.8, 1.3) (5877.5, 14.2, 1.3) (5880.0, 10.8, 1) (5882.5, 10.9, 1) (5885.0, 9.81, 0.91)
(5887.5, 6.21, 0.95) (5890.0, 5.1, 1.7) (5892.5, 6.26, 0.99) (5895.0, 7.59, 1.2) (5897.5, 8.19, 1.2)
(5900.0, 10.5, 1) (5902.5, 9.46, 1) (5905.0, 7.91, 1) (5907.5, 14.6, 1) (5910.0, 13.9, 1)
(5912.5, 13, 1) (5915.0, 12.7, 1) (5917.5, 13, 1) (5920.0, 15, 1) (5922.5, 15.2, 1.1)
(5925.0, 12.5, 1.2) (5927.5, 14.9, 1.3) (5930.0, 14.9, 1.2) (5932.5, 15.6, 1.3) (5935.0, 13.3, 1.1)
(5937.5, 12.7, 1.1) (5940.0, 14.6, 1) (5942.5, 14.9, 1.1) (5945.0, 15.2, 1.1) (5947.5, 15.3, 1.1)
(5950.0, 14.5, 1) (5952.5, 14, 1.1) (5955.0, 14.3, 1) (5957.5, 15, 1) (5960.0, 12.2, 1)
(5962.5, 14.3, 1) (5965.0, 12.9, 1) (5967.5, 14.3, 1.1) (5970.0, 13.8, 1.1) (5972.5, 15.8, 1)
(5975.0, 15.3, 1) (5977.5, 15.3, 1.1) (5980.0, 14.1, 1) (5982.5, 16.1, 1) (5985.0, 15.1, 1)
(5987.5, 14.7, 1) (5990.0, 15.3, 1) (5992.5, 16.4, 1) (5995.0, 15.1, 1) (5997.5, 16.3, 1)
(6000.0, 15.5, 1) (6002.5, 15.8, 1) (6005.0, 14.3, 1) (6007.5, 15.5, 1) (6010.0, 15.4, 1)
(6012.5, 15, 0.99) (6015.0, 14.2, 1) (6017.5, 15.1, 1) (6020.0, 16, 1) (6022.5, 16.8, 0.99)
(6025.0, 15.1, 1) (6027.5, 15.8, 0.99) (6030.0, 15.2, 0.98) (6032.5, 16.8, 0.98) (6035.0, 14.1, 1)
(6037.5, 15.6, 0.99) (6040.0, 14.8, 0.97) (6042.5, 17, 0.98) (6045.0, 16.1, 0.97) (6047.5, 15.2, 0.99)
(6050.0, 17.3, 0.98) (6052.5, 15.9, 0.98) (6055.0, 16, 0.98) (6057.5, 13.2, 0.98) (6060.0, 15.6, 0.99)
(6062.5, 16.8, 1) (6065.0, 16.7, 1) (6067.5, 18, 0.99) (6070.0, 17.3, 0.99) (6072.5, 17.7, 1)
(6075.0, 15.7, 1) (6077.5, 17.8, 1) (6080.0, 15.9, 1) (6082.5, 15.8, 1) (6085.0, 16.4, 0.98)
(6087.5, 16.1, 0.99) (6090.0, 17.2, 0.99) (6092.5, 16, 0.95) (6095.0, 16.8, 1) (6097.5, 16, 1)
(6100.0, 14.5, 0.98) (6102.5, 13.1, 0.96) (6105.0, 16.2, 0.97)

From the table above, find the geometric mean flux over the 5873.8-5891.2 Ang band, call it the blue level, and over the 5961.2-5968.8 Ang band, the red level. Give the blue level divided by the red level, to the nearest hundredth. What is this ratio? 0.69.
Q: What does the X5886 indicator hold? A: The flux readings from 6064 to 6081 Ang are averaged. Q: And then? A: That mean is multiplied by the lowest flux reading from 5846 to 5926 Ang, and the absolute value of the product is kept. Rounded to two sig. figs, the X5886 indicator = 87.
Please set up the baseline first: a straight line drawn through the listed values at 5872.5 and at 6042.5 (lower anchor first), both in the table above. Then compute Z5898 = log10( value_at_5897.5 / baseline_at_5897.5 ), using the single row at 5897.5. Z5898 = -0.27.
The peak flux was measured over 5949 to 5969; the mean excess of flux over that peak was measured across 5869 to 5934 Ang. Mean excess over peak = -3.3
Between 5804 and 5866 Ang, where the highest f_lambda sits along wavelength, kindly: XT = 5812.5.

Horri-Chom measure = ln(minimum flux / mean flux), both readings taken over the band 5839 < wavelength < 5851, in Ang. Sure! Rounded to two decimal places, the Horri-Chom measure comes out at -0.10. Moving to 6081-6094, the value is -0.03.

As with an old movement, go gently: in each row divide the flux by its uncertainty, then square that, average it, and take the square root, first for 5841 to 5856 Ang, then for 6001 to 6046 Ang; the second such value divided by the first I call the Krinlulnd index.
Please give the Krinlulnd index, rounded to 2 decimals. 1.45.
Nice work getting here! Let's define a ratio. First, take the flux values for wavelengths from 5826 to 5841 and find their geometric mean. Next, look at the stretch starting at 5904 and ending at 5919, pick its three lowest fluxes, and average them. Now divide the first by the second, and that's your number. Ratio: 1.38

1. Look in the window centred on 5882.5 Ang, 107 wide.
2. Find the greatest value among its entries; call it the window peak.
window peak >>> 17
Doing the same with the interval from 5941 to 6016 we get 16.4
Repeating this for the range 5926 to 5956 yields 15.6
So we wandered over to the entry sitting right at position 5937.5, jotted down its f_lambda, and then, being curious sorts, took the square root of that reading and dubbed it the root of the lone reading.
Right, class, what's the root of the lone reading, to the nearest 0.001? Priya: 3.564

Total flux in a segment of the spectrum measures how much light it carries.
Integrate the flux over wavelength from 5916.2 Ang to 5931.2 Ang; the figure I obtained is 214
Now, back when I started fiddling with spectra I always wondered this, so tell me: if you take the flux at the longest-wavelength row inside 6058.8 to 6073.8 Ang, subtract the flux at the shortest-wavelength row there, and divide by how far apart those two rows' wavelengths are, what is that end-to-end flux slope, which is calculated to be 0.17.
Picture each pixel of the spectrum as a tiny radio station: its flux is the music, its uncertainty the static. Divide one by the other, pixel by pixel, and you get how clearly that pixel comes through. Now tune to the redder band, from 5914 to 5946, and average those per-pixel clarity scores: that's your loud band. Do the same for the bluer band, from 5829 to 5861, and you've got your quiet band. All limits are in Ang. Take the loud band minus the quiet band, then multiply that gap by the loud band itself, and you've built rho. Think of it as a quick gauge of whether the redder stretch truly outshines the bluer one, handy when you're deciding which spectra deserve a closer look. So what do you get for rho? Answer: 29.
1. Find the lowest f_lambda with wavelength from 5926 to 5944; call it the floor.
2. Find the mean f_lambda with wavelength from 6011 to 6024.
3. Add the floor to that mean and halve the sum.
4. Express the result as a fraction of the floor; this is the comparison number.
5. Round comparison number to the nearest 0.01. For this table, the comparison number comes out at 1.11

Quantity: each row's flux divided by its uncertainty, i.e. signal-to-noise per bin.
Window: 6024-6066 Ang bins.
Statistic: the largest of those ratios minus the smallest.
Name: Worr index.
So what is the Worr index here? 4.2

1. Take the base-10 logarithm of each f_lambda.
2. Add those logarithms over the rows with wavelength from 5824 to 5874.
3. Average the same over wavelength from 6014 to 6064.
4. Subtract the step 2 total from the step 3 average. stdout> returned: -22.0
